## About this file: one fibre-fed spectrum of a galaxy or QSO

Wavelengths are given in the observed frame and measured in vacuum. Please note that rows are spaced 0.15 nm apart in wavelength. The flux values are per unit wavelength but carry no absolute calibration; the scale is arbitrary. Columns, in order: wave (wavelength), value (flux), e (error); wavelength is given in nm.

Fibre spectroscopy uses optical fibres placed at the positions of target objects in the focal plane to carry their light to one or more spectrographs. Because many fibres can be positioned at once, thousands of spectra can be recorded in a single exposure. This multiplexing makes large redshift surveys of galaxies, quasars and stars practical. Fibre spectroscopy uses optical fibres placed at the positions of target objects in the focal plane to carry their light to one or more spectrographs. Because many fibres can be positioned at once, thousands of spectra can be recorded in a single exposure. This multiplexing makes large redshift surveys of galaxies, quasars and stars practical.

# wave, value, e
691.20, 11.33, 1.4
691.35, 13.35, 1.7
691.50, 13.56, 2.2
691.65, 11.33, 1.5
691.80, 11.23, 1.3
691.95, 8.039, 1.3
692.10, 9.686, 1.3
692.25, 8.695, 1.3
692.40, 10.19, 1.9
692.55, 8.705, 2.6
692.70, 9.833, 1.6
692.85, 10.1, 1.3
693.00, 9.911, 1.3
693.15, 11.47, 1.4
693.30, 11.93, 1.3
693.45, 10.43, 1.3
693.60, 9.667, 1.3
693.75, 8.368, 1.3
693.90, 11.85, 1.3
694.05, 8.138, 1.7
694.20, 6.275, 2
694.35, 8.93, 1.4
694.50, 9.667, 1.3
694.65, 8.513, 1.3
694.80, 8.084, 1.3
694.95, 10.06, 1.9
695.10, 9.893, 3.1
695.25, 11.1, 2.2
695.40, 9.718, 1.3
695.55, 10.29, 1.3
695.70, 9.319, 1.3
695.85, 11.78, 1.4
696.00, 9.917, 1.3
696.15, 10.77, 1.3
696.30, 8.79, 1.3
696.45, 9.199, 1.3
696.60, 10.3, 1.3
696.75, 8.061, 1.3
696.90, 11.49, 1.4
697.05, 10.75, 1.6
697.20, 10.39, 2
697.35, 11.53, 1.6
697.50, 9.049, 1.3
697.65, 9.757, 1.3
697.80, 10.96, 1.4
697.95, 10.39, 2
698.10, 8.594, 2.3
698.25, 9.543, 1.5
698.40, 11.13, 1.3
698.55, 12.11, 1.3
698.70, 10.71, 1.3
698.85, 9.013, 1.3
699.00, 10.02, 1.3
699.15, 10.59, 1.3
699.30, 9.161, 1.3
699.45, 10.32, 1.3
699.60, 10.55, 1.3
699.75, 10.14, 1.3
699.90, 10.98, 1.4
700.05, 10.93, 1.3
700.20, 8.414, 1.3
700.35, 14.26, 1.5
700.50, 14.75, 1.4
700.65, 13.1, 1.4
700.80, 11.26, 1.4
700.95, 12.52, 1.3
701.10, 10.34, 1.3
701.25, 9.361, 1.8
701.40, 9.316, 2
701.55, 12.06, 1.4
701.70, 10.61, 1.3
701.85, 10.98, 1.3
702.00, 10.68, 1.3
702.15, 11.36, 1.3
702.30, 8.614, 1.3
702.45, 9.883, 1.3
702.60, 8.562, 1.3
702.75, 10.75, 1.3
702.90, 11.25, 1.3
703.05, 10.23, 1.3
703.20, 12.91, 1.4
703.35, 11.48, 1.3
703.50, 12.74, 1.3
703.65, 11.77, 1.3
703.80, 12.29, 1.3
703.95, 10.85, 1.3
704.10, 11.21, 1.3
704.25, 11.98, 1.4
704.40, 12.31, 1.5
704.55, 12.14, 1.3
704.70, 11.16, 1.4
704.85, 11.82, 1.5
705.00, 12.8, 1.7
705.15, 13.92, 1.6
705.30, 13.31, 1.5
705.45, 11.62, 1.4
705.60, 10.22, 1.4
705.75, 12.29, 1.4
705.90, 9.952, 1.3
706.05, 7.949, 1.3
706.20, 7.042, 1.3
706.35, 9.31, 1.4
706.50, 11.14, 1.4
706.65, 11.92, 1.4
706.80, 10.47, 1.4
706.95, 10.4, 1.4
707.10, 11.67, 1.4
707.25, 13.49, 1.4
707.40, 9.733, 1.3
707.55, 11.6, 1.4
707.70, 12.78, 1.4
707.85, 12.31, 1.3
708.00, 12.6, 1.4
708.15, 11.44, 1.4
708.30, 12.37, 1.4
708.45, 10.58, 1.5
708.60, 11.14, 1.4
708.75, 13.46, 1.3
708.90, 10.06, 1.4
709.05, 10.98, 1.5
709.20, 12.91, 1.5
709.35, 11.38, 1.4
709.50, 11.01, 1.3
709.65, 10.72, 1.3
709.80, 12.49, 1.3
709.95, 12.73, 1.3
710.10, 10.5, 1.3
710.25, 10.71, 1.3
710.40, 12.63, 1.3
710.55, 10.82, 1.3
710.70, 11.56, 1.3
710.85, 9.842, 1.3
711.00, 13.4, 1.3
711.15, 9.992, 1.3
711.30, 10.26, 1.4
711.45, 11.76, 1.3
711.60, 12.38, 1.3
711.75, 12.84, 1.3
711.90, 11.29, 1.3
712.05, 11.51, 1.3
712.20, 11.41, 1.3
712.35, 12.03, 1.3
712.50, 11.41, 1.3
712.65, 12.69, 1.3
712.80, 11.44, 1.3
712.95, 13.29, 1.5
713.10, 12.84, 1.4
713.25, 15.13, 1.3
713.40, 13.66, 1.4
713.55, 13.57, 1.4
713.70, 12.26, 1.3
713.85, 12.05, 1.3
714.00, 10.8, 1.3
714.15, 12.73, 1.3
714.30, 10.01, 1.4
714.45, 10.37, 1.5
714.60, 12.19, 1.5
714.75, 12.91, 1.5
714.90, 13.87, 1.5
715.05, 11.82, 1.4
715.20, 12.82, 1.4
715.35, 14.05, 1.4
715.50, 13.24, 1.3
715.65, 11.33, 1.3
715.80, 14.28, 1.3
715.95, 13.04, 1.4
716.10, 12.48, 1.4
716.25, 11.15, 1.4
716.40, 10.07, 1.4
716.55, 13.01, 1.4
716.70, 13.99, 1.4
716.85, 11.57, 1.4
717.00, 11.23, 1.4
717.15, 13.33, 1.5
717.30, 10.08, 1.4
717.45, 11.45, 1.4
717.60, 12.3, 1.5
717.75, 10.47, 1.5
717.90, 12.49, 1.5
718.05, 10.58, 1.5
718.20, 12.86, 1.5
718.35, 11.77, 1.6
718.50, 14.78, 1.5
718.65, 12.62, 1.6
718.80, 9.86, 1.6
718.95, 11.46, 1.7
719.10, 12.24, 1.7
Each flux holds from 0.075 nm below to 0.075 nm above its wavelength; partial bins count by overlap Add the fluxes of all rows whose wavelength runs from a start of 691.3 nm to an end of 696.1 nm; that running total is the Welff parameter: 320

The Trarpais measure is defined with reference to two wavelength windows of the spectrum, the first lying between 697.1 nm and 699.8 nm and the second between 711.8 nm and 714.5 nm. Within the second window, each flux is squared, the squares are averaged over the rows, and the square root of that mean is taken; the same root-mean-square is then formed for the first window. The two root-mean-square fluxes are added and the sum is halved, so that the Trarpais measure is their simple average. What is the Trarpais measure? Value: 11.2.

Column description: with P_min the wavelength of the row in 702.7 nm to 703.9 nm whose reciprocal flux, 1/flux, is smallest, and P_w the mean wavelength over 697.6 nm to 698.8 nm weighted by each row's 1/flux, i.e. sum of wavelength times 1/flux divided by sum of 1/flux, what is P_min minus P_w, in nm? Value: 5.04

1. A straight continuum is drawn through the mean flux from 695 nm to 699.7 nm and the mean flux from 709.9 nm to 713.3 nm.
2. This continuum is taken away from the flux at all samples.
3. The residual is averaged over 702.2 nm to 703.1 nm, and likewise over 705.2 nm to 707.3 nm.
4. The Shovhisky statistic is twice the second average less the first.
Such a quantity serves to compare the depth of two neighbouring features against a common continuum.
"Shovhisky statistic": 0.02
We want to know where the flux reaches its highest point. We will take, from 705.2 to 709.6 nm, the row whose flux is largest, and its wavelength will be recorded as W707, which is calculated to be 707.25 nm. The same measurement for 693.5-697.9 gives 693.90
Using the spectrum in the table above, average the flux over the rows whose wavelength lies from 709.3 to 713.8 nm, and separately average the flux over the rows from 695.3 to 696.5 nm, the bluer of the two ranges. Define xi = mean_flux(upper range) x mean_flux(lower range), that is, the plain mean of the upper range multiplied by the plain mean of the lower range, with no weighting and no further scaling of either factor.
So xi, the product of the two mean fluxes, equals 119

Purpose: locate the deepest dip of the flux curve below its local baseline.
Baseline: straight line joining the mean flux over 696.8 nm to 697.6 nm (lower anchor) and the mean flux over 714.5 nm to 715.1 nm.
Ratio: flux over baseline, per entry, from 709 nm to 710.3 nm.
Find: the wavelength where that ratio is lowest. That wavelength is 710.10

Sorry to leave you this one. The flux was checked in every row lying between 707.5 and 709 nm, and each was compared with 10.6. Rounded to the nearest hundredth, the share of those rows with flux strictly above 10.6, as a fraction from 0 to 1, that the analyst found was 0.80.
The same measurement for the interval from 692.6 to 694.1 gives 0.30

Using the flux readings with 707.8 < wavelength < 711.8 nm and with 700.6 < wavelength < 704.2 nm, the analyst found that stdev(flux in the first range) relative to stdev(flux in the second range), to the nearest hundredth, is 0.86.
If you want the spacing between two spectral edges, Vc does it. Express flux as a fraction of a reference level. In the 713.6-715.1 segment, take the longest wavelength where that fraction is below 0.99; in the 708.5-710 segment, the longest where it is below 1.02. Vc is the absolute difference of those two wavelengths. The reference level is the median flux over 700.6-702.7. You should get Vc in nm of 4.80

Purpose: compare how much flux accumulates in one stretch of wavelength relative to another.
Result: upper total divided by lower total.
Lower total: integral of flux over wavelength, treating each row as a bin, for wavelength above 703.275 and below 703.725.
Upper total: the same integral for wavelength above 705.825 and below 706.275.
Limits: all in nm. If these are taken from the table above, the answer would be 0.69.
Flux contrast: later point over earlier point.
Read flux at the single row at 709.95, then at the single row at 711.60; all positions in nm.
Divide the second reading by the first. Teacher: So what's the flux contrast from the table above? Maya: 0.97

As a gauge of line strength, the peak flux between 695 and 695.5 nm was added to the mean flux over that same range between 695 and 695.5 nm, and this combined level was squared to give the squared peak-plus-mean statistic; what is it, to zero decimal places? 455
